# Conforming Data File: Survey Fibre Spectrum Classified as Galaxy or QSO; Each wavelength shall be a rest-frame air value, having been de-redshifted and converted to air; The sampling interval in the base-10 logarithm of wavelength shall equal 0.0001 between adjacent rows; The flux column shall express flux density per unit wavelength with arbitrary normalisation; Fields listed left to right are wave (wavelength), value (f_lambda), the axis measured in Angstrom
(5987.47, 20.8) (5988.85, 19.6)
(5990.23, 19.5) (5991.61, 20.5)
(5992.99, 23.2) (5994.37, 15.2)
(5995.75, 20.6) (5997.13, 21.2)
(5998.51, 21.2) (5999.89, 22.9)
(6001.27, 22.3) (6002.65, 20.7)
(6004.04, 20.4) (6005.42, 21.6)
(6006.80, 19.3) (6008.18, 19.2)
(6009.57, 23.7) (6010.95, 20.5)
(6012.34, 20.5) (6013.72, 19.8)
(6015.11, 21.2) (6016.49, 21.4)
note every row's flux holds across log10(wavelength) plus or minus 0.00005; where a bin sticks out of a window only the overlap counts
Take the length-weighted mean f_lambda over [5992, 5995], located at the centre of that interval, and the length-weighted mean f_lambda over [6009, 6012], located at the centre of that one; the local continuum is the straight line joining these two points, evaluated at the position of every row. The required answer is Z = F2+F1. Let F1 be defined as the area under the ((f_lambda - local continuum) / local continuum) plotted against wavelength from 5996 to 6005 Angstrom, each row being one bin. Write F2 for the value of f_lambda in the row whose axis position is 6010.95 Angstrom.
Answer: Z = 20.9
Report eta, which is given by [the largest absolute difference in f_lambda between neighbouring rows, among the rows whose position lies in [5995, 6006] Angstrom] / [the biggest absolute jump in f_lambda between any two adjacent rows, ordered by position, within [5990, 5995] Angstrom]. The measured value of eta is 0.21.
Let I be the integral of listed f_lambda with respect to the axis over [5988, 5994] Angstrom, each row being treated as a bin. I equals 122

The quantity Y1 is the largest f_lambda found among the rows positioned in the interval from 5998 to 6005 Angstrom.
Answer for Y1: 22.9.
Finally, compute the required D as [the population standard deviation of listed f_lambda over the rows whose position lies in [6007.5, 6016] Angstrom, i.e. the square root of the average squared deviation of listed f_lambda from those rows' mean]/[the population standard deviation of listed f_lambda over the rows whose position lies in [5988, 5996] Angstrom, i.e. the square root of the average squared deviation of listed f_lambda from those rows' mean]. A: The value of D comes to 0.6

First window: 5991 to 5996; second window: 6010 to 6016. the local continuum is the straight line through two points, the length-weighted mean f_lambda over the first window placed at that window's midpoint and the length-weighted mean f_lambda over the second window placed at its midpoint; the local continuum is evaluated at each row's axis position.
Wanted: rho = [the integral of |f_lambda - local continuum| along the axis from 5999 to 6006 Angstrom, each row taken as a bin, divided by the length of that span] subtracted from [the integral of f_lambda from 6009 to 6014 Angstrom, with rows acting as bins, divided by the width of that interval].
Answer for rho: 19.8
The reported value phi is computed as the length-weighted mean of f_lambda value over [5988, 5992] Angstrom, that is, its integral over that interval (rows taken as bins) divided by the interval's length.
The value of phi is 19.8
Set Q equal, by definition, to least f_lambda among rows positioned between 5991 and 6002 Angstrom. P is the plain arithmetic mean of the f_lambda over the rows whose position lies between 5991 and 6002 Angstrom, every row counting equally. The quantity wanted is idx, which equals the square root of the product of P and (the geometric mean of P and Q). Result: 19.3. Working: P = 20.9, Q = 15.2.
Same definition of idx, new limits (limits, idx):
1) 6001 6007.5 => 20.5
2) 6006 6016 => 20.2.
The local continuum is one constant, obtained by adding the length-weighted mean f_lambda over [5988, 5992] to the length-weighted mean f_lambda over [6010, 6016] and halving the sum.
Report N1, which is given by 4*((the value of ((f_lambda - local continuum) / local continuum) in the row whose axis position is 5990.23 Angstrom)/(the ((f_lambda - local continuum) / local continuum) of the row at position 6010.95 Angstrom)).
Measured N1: -12.8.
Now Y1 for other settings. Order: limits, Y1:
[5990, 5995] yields 23.2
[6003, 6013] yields 23.7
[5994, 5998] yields 21.2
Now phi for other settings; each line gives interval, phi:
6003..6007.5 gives 20.5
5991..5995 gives 19.7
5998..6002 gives 22.2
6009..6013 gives 21.5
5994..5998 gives 19.4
